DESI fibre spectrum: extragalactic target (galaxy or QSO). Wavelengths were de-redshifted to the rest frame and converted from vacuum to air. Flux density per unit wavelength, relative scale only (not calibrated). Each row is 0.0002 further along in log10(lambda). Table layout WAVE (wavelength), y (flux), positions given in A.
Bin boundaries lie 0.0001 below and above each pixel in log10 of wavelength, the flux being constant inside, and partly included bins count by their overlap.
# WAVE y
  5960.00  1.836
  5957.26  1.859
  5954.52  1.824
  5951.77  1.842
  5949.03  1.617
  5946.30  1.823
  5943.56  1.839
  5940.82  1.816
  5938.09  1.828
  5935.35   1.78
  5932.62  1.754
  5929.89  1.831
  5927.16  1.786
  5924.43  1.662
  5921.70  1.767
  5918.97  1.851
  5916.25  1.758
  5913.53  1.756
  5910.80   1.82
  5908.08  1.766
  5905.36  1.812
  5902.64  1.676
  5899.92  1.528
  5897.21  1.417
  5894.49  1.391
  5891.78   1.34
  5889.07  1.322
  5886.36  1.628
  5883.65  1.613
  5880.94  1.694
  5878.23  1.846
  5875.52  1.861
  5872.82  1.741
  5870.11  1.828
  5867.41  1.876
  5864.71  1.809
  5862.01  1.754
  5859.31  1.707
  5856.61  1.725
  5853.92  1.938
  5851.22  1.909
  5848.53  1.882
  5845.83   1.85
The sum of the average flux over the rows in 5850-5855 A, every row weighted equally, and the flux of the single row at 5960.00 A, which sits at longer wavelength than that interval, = 3.76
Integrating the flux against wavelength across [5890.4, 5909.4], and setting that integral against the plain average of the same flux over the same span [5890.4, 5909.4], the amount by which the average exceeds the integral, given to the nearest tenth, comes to -28.1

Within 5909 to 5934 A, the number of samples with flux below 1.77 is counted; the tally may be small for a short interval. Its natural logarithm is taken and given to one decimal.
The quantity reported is 1.6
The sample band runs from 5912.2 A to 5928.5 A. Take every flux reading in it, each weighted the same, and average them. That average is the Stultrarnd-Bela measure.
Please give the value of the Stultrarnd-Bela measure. 1.76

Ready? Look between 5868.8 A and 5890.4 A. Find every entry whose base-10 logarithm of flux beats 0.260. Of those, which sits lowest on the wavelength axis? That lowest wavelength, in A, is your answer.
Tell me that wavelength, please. 5870.11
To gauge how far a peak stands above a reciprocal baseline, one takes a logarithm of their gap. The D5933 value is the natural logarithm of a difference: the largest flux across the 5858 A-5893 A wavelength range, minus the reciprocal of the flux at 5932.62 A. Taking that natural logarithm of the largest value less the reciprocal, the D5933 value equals 0.267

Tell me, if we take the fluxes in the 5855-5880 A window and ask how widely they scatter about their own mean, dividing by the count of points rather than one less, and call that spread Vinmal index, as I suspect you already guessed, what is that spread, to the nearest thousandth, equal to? 0.060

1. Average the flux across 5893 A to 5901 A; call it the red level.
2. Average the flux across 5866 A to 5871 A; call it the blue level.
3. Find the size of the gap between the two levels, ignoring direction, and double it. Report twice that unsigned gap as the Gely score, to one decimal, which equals 0.8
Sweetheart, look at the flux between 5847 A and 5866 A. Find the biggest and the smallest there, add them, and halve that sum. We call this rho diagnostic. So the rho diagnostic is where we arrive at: 1.82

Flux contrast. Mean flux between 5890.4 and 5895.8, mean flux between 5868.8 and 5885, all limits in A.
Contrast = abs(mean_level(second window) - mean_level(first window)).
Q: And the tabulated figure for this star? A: 0.40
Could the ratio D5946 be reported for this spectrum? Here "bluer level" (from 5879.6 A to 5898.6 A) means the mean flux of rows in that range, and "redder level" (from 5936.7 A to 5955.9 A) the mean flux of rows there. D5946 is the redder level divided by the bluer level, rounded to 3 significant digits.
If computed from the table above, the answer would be 1.21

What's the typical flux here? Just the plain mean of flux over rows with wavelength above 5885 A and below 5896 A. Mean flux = 1.42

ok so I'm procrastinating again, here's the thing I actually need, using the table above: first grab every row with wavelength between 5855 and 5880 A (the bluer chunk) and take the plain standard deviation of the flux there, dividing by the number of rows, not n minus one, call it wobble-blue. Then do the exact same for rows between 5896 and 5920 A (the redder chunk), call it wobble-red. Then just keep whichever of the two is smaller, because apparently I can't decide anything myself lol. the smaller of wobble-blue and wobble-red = 0.060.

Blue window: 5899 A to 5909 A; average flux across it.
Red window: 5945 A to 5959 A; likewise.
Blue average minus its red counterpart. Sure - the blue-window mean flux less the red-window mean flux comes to -0.10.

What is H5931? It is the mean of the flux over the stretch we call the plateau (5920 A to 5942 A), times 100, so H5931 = 178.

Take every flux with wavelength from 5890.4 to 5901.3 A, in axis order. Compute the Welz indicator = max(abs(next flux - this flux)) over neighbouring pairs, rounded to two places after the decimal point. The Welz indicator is 0.11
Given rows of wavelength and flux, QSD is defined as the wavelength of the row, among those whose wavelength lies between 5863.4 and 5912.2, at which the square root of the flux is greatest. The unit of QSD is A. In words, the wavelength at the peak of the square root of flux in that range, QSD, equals 5867.41 A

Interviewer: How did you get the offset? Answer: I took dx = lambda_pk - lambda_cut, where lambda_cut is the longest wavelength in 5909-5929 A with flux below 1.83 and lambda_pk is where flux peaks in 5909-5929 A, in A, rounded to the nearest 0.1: -8.2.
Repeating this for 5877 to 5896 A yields -16.3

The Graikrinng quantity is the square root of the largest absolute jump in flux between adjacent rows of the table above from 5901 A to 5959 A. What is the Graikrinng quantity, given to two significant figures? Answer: 0.47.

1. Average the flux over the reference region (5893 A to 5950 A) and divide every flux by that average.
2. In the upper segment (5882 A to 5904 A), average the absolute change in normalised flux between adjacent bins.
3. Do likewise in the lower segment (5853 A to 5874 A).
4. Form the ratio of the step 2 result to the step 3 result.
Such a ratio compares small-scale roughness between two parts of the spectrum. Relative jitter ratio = 1.26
